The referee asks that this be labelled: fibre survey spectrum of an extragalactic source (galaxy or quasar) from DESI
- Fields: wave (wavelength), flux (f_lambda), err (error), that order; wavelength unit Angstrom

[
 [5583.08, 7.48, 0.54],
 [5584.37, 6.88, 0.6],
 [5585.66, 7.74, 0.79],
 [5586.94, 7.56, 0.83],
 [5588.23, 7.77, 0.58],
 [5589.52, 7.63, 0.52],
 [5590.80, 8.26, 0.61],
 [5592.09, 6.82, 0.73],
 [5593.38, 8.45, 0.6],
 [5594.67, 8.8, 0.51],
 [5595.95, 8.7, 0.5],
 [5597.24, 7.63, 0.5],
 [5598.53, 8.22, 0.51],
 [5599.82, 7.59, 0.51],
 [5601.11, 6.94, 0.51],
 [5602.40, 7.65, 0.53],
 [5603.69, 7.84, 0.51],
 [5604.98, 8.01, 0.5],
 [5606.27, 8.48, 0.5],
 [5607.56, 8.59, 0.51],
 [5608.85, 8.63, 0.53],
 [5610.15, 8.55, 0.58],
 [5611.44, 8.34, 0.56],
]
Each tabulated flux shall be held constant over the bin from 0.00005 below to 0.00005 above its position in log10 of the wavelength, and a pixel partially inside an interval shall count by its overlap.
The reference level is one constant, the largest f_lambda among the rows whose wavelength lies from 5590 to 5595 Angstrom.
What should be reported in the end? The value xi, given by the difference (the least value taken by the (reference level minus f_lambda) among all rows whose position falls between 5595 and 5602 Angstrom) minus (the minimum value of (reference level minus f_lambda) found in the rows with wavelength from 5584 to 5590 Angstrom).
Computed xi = -0.9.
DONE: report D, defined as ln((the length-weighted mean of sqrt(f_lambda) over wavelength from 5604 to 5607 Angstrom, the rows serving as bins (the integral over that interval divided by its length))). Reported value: 1.053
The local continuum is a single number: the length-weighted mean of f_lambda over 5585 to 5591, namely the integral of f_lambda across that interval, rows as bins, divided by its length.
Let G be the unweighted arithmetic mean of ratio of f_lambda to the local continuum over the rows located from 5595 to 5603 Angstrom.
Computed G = 1.00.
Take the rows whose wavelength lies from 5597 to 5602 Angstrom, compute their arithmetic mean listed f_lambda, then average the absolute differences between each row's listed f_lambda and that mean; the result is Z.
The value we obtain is 0.33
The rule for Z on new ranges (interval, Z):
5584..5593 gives 0.38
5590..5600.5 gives 0.53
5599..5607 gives 0.36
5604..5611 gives 0.18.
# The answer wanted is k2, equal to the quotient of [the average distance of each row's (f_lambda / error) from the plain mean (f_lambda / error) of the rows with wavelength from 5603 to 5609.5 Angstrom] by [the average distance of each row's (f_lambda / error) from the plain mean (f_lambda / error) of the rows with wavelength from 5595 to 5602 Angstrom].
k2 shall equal 0.5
